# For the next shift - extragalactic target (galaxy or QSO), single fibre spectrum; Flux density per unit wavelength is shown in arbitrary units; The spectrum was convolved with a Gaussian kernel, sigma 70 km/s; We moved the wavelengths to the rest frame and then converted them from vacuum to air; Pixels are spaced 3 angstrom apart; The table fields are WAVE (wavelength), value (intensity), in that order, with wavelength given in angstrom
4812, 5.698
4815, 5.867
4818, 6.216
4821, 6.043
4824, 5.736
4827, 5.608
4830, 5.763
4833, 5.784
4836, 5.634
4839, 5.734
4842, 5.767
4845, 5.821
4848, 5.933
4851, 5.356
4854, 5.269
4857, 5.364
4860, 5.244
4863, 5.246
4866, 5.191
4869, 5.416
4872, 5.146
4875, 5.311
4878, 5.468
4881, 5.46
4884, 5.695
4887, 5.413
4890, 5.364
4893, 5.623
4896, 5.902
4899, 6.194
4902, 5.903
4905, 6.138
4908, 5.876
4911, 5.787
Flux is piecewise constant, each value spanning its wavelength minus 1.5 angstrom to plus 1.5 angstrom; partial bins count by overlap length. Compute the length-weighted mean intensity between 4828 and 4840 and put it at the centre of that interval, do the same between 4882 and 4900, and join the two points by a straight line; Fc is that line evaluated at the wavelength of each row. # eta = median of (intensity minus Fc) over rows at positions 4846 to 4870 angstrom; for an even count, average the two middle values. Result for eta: -0.40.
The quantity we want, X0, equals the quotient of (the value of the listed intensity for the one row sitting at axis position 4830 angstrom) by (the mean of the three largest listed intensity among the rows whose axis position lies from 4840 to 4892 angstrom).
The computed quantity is 0.99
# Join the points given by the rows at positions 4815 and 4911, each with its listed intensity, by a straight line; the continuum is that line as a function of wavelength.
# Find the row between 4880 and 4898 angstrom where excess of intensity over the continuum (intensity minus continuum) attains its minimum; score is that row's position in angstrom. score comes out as 4890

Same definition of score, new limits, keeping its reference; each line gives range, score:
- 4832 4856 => 4854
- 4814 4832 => 4827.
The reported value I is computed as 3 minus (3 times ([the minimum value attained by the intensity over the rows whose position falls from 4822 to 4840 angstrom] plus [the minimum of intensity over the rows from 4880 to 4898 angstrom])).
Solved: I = -29.9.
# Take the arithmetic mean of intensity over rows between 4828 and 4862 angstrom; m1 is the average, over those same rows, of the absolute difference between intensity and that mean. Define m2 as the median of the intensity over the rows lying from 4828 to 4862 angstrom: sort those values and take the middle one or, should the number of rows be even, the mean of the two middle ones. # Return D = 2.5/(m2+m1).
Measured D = 0.42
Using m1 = 0.22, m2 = 5.73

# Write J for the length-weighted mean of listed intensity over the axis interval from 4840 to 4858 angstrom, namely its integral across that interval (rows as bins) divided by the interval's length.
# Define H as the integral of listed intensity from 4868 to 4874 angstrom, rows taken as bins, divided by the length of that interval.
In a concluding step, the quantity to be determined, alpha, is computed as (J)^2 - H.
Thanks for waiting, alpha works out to 26.0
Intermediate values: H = 5.27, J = 5.60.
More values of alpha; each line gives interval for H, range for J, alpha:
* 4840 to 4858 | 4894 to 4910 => 30.2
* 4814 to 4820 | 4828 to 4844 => 26.8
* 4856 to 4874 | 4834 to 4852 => 27.4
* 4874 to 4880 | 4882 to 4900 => 26.8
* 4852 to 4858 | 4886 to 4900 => 27.1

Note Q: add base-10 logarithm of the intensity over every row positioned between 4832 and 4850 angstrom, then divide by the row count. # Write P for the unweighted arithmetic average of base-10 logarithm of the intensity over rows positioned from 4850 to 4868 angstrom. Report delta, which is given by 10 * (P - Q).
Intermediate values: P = 0.722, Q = 0.762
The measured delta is -0.39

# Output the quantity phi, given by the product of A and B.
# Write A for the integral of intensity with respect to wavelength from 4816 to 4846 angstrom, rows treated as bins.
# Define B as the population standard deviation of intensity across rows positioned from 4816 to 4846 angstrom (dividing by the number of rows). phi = 31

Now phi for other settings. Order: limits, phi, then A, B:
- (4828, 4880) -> 72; 286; 0.25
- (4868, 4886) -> 16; 97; 0.17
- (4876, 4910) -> 54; 195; 0.28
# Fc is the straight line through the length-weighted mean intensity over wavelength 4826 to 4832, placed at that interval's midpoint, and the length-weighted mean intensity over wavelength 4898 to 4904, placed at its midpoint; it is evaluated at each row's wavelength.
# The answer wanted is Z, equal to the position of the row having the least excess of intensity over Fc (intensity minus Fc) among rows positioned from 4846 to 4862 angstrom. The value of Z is 4860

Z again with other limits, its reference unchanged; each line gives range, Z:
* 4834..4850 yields 4836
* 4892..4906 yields 4893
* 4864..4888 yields 4872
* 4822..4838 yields 4836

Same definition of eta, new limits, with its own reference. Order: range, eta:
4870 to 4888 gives -0.25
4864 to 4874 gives -0.51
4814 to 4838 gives 0.05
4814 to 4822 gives 0.31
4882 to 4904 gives 0.01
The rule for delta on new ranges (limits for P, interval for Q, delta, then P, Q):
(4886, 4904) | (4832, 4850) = -0.04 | 0.758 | 0.762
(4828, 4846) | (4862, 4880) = 0.36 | 0.760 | 0.724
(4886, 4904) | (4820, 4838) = -0.03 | 0.758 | 0.760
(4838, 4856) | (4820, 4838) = -0.09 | 0.751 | 0.760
